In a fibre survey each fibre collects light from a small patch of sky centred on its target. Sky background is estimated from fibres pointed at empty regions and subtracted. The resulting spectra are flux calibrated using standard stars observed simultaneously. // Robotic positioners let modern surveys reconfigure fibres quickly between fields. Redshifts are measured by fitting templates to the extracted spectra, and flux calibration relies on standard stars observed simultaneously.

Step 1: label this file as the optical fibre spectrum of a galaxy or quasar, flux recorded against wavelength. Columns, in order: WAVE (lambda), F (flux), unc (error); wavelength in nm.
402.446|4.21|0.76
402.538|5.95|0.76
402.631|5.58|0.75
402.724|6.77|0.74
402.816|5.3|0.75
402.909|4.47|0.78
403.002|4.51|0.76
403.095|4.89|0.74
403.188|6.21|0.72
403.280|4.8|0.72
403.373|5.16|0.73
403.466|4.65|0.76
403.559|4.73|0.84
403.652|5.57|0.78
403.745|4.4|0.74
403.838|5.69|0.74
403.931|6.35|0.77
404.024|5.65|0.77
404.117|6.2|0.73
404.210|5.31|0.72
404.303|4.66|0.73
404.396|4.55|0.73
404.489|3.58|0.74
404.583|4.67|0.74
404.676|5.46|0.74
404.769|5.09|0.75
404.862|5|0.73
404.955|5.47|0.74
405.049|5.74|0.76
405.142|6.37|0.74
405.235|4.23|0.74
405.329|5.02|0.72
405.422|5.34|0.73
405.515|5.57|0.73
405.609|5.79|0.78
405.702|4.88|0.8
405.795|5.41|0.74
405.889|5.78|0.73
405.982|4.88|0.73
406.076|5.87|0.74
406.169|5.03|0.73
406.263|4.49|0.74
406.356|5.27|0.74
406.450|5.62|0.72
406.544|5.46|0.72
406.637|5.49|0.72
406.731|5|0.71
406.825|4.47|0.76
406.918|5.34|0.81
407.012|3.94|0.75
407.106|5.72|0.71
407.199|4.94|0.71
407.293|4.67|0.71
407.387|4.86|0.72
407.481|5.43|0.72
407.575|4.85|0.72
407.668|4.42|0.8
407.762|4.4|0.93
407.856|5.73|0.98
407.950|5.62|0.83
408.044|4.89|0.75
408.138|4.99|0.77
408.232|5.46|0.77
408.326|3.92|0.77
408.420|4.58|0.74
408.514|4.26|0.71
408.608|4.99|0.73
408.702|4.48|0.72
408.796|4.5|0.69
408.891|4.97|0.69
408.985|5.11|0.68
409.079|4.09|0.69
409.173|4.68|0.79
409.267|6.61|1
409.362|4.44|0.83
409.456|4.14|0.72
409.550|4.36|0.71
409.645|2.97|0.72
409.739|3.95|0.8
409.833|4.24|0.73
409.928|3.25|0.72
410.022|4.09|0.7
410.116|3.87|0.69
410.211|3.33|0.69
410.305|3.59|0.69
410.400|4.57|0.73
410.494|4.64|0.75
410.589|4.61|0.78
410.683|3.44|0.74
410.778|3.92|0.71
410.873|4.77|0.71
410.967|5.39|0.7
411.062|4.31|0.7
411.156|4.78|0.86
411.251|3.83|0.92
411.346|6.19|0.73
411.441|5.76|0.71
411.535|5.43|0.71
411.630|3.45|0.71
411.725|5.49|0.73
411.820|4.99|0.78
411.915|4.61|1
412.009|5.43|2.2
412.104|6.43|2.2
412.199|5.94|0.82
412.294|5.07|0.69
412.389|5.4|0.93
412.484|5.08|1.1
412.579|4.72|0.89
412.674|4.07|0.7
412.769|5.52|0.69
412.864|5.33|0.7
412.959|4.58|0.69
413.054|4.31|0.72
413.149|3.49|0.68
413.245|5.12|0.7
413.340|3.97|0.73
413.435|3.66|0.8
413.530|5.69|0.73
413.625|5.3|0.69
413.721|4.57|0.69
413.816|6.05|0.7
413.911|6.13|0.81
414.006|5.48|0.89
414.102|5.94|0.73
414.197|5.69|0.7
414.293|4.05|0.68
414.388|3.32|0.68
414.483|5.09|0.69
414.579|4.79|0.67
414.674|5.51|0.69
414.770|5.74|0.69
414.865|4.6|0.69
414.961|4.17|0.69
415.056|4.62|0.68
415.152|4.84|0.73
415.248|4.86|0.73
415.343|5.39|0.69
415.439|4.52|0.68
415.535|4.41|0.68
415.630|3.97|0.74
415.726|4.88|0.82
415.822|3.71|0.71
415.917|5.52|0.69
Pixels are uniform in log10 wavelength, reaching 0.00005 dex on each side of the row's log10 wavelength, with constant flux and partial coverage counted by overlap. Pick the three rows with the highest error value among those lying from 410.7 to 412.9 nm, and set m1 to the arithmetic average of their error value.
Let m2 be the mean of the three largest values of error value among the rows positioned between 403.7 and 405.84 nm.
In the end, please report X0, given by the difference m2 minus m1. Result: -1.05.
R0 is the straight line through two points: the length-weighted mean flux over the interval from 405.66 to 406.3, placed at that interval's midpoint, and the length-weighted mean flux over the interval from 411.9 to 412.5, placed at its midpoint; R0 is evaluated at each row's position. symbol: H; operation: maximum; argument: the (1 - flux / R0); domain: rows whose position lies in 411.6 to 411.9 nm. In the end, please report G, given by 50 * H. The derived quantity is 18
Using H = 0.37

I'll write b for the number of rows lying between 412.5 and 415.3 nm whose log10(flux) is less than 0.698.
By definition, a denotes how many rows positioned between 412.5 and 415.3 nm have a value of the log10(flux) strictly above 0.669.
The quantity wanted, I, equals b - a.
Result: -1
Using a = 17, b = 16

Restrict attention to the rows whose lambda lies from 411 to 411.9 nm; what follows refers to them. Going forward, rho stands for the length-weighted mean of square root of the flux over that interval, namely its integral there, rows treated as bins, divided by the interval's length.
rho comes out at 2.21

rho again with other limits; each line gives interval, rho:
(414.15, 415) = 2.18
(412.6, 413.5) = 2.11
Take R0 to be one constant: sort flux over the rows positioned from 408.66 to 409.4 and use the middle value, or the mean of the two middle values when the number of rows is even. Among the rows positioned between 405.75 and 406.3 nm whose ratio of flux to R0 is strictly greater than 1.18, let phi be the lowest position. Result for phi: 405.889 nm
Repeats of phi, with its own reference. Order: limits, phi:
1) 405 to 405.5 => 405.049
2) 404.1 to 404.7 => 404.117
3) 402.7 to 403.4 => 402.724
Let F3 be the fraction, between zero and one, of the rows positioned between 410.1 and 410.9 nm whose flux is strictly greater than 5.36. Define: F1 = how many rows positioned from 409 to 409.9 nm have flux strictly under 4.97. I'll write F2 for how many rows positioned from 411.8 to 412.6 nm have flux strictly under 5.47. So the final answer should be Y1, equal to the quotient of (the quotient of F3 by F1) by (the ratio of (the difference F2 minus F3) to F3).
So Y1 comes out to 0.000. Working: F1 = 8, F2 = 7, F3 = 0.00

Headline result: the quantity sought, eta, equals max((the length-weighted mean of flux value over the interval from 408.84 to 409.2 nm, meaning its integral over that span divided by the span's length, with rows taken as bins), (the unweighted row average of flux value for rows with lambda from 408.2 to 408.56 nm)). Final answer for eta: 4.7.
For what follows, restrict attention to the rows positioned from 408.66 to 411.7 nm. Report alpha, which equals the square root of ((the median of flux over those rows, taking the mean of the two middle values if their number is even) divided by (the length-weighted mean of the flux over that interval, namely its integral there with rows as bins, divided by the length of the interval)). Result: 1.00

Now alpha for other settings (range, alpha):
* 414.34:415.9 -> 1.00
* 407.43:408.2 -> 0.99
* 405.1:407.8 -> 0.99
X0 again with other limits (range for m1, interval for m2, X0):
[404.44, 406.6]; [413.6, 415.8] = 0.06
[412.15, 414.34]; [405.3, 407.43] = -0.18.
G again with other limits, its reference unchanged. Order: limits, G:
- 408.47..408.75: 10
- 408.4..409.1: 12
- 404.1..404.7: 15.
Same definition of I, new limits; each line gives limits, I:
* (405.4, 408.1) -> -12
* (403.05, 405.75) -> -12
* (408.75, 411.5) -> 15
